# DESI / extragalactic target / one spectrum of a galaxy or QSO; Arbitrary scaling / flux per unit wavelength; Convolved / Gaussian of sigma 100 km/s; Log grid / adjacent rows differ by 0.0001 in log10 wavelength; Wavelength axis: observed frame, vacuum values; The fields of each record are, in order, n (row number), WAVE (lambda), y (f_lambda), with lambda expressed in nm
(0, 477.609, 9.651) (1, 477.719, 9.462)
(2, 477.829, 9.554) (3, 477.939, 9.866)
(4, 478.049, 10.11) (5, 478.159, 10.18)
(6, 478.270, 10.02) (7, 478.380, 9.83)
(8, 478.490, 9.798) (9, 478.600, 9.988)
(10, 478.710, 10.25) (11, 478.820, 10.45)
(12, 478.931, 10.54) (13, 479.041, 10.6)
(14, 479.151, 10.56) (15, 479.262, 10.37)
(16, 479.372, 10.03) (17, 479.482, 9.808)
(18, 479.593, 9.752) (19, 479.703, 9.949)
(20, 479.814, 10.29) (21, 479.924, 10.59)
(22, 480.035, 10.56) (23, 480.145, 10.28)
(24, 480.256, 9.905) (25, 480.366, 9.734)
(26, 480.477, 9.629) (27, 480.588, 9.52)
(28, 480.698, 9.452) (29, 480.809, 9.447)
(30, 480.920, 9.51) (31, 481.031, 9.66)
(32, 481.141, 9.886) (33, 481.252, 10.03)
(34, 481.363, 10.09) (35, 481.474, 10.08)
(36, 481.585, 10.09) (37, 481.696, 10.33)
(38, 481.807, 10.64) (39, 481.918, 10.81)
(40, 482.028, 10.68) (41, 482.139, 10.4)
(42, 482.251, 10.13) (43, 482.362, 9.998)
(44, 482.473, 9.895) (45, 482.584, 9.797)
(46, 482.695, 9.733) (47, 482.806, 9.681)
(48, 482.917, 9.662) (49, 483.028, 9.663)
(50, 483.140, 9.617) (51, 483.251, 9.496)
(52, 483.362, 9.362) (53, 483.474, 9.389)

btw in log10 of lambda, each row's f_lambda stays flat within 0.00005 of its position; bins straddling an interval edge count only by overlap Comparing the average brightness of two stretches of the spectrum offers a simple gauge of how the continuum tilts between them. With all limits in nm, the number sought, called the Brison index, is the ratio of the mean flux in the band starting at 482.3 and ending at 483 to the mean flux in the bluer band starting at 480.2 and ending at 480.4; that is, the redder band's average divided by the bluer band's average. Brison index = 0.997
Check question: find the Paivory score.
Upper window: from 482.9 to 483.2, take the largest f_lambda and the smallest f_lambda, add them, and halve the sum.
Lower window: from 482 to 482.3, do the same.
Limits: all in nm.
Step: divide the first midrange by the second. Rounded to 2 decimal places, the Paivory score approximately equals 0.93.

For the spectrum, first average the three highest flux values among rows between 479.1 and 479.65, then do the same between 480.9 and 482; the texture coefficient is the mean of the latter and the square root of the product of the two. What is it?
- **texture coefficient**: 10.5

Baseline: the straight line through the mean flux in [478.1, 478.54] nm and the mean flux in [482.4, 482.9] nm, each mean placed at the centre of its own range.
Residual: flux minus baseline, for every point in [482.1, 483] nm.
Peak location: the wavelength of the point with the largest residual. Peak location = 482.139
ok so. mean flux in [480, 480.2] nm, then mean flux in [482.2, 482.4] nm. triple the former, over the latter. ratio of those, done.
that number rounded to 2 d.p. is 3.11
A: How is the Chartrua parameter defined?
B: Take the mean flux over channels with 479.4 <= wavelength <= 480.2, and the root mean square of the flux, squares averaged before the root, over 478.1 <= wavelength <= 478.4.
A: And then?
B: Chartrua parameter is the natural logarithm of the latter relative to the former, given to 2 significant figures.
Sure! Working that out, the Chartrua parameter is -0.016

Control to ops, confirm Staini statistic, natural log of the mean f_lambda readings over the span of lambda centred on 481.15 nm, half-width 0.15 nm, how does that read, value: 2.29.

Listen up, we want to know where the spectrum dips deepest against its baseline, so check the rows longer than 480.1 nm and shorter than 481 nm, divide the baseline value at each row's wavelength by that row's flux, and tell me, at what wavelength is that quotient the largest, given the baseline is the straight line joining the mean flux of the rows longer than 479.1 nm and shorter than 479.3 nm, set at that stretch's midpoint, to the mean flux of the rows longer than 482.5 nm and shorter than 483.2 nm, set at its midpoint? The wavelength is 480.698 nm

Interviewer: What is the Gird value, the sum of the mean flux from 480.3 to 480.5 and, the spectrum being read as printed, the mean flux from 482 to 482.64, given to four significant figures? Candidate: 19.83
